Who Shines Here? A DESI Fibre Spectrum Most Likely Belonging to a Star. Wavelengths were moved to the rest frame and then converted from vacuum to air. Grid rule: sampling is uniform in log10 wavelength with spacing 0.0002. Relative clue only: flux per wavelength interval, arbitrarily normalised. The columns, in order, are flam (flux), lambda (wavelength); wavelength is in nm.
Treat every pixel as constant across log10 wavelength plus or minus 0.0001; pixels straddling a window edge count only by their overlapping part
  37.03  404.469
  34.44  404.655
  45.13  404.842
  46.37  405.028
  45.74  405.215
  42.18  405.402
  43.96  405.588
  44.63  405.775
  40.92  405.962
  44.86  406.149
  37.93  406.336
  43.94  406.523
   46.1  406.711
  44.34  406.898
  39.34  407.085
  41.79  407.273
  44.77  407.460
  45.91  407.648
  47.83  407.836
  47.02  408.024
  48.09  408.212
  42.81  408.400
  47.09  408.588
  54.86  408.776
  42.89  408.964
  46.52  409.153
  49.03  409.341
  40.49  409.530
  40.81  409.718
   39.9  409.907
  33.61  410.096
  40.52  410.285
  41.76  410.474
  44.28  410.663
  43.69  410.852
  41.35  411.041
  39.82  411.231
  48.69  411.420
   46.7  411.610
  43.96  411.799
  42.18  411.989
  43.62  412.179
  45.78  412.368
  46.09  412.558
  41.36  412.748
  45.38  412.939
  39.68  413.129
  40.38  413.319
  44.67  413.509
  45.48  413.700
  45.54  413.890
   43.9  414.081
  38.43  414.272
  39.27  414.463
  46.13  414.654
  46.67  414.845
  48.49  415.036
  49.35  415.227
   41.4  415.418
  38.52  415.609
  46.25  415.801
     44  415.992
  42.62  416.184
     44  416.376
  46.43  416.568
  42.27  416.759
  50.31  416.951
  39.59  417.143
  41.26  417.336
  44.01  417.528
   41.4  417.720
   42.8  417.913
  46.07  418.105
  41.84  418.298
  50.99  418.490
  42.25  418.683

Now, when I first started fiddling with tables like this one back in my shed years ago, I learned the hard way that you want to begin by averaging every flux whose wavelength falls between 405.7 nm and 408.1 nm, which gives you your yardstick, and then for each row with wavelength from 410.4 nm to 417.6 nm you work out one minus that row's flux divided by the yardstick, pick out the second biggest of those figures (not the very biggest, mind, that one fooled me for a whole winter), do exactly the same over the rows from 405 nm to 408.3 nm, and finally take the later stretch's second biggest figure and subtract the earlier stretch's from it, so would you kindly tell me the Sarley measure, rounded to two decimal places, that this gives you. 0.02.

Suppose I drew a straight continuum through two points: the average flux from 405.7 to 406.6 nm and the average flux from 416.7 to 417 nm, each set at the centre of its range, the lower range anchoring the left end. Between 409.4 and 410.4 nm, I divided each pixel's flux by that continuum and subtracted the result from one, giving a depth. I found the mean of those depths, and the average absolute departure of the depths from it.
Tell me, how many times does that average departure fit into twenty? 397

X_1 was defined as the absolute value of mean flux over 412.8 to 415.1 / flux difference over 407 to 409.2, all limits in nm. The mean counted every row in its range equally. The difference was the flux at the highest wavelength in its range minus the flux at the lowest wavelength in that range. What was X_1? 6.1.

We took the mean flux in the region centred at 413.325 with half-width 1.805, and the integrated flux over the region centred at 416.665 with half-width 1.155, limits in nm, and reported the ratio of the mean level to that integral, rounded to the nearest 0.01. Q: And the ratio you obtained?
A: 0.44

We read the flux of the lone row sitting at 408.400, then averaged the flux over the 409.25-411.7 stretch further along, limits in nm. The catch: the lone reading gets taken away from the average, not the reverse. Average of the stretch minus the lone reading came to 0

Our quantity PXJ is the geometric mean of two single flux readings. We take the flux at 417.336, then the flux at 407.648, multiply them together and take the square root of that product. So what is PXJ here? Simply 44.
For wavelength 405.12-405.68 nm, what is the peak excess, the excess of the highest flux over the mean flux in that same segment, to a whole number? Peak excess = 2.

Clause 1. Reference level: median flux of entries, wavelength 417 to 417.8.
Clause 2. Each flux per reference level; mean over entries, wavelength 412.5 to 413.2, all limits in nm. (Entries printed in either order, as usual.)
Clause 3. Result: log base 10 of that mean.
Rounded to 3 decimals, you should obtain 0.018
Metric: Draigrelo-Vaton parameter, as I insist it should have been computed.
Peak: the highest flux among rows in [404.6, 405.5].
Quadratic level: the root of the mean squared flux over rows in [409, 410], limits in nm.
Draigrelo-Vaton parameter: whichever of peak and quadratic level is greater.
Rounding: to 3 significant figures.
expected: 46.4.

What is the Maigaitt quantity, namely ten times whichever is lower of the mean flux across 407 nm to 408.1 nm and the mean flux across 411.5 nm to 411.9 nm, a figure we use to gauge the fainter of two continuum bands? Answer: 444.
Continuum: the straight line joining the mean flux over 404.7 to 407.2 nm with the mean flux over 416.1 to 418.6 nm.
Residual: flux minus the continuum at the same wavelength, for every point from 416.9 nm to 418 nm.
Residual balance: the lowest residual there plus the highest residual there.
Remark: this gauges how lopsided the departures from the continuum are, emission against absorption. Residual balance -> 1.7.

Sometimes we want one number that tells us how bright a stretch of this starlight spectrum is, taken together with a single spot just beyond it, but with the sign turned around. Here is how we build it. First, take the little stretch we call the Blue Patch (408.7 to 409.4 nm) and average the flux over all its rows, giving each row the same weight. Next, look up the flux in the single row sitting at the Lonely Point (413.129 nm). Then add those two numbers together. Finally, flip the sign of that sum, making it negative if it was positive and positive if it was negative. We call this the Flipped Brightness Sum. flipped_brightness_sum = -88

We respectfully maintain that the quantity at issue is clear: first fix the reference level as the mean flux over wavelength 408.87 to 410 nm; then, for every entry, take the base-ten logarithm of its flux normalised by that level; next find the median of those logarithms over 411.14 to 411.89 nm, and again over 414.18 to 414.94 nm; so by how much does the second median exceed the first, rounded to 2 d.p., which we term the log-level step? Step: -0.03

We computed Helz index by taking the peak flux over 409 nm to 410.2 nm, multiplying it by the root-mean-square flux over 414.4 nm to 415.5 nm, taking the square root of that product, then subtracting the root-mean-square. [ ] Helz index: 1.8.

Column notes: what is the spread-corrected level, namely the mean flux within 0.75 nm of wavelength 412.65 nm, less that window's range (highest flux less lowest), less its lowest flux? -3.0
